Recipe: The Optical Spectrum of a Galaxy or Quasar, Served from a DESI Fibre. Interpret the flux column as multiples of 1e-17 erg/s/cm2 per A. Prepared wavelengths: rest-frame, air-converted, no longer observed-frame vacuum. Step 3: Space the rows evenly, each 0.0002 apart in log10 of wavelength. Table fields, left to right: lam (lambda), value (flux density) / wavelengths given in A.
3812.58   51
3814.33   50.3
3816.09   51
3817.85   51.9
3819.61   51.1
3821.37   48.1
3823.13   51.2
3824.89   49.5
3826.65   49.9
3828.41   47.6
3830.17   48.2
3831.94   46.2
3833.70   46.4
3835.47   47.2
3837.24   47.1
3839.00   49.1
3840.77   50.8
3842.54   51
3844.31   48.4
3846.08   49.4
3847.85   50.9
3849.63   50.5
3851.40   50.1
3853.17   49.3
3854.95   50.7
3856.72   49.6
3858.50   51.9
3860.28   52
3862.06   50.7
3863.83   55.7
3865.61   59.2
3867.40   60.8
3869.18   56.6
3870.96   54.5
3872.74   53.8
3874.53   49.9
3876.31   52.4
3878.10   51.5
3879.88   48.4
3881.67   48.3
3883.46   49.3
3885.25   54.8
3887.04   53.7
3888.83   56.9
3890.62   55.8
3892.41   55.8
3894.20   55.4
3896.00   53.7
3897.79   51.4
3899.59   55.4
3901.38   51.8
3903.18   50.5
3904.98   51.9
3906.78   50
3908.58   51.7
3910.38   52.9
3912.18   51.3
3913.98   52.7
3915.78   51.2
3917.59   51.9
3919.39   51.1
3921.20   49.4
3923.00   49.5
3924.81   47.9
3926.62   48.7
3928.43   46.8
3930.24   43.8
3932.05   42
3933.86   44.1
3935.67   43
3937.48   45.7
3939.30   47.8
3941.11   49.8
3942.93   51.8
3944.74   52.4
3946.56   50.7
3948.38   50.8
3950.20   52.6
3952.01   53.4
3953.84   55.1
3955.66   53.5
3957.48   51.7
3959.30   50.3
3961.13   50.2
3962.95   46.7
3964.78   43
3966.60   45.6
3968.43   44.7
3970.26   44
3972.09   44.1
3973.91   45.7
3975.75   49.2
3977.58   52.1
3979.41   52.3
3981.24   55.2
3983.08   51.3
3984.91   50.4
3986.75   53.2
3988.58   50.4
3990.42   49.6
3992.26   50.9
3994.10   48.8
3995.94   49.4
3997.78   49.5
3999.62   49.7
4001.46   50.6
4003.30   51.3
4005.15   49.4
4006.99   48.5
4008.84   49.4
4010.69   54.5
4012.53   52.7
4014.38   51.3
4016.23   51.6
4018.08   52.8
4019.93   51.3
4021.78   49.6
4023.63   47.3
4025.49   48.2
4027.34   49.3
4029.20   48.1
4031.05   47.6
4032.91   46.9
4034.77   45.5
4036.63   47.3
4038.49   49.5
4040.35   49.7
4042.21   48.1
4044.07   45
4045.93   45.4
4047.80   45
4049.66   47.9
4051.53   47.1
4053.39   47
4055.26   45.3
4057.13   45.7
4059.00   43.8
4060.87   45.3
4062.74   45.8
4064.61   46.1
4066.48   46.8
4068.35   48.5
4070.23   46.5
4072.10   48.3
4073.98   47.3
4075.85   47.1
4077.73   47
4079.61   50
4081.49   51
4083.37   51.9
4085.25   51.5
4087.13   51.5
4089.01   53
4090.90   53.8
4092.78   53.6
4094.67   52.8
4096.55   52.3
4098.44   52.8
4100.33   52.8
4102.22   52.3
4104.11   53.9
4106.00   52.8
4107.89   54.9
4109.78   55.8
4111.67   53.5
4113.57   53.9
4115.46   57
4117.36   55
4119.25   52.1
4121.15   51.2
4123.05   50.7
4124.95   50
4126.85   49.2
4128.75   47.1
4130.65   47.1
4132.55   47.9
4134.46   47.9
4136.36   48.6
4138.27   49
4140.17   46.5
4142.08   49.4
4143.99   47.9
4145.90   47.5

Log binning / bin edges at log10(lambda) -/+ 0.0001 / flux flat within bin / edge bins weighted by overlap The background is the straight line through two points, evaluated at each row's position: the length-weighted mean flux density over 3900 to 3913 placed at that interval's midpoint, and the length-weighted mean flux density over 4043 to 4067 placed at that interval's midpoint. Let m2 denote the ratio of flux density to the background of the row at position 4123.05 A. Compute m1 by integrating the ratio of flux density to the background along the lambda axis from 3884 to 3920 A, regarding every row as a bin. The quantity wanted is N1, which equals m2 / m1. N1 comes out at 0.032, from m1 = 37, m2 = 1.17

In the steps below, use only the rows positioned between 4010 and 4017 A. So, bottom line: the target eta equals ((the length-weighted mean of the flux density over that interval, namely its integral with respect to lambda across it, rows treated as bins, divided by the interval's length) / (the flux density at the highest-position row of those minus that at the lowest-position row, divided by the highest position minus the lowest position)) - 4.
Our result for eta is -104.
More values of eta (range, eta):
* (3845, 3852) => 377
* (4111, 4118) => 204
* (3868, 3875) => -47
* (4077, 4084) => 54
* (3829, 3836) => -253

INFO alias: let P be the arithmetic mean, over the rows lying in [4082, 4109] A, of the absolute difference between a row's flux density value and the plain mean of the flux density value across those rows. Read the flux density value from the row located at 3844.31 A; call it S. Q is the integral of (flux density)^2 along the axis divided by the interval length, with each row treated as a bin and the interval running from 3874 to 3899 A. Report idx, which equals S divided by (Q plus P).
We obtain 0.0173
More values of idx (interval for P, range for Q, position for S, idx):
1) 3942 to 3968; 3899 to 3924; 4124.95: 0.0188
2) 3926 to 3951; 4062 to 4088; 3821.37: 0.0203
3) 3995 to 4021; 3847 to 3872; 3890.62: 0.0197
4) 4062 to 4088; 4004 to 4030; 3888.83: 0.0224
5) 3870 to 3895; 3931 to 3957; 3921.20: 0.0200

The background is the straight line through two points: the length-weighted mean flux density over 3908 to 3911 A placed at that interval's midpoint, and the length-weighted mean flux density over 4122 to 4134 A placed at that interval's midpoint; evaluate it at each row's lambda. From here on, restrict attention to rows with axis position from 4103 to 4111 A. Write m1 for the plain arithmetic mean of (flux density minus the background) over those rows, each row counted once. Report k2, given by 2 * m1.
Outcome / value 11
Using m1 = 5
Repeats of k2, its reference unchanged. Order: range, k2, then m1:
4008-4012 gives 3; 1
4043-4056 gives -8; -4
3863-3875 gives 6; 3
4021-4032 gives -4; -2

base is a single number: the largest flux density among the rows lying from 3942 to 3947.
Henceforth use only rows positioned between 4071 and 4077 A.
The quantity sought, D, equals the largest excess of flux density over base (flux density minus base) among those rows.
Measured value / -4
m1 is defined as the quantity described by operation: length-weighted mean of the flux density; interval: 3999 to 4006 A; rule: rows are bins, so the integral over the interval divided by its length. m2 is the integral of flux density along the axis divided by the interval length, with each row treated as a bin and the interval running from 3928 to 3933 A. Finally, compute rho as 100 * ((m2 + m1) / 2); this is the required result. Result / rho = 4712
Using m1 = 50.3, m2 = 44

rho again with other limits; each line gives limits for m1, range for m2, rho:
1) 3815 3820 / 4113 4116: 5338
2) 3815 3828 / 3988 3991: 5012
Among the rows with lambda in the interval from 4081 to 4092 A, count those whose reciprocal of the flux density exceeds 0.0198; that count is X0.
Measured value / 0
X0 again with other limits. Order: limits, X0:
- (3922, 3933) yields 6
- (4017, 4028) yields 4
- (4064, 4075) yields 6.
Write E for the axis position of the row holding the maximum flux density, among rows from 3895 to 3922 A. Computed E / 3899.59 A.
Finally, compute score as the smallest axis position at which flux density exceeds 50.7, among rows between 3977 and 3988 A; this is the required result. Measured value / 3977.58 A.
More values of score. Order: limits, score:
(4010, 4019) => 4010.69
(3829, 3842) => 3840.77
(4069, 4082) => 4081.49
